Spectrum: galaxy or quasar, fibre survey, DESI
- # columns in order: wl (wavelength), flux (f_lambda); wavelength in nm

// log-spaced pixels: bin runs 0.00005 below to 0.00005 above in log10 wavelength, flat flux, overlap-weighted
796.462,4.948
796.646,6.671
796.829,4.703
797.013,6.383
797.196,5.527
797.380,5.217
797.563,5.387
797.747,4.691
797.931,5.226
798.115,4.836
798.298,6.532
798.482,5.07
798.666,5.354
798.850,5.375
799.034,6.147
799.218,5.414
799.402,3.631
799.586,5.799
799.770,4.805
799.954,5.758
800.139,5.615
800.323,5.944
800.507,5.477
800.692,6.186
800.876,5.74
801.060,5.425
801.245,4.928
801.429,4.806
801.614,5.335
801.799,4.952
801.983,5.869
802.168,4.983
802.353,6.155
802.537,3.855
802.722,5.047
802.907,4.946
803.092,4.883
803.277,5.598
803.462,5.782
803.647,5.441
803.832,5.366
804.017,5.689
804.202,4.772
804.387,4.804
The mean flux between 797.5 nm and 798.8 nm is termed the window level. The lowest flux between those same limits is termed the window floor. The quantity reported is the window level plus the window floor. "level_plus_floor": 10.0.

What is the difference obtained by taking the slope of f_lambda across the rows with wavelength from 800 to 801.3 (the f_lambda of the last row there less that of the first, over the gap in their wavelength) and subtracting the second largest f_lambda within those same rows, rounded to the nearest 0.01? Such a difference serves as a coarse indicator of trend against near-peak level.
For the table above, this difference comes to -6.57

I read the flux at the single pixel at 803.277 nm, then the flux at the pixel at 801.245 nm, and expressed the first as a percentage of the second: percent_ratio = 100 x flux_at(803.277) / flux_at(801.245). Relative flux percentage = 114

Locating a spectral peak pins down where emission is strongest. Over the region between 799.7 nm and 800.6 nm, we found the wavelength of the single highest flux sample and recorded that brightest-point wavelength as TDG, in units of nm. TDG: 800.323 nm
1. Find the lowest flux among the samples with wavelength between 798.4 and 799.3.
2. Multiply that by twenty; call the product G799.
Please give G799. 101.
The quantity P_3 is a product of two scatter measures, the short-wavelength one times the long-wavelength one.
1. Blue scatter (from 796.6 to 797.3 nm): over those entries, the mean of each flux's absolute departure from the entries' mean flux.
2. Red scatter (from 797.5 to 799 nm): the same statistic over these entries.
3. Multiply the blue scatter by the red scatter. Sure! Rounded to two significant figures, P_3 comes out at 0.25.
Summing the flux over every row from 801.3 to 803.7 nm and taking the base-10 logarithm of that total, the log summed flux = 1.83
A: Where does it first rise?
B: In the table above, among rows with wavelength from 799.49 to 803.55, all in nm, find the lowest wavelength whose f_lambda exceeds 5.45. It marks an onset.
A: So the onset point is 799.586 nm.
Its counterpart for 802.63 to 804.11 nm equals 803.277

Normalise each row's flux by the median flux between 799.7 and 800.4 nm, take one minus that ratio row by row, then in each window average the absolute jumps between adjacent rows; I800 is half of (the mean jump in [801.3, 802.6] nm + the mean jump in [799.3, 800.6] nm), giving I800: 0.16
